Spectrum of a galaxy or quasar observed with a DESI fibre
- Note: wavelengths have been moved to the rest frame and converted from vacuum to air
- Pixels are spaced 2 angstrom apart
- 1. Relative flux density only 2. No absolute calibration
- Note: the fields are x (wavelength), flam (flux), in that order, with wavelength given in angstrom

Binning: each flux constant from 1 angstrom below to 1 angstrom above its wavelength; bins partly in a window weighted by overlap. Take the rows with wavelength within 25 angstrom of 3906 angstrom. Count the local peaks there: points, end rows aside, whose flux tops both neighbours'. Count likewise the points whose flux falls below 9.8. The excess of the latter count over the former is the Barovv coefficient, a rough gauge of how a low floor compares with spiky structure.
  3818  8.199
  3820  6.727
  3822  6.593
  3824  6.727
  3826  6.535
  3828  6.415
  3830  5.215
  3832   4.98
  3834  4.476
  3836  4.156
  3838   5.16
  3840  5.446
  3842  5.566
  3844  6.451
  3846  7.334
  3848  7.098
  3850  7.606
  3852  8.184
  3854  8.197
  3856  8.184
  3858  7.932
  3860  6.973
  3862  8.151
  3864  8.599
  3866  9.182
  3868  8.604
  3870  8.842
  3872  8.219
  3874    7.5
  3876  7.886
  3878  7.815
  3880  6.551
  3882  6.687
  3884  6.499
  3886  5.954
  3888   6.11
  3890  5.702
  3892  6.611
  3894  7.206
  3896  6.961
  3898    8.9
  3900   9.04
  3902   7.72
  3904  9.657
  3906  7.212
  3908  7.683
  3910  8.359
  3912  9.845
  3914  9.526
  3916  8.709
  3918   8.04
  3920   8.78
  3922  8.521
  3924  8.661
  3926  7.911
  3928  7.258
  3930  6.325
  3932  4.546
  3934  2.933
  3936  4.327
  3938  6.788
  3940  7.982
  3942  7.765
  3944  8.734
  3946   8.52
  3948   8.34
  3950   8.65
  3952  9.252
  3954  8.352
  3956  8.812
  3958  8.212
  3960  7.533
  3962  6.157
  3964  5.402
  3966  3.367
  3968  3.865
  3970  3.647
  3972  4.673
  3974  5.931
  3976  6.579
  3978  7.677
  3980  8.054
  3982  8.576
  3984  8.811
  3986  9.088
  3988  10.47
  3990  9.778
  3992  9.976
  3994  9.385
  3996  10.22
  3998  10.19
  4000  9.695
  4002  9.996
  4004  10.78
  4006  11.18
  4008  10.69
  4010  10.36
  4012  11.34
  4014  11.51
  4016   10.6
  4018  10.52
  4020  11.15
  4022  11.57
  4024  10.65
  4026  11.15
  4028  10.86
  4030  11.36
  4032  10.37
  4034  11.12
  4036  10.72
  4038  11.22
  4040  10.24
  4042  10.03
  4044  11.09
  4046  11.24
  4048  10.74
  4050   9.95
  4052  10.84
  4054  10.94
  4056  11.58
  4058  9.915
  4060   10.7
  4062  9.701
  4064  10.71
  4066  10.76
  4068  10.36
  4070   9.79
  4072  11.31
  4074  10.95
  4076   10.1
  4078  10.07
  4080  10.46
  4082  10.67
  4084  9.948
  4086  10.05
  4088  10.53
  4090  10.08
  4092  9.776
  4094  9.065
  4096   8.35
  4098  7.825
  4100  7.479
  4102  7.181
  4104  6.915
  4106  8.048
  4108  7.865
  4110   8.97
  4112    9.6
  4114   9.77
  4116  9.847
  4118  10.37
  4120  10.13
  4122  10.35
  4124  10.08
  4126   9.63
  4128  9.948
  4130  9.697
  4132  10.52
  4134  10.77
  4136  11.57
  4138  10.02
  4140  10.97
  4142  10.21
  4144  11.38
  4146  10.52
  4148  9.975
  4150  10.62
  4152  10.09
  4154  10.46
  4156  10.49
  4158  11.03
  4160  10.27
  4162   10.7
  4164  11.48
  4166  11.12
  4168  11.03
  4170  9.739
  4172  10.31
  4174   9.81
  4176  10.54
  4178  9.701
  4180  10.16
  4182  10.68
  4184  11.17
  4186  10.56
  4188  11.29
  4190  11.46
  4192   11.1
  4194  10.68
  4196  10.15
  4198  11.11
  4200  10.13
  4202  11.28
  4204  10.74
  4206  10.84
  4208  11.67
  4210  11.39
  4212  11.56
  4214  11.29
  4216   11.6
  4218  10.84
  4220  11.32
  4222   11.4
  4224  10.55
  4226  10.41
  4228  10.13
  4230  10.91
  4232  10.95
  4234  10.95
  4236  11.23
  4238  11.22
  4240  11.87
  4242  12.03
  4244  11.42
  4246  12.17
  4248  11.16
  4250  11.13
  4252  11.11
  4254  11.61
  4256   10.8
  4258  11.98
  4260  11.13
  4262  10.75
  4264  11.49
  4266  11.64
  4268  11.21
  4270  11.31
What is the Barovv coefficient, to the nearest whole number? 17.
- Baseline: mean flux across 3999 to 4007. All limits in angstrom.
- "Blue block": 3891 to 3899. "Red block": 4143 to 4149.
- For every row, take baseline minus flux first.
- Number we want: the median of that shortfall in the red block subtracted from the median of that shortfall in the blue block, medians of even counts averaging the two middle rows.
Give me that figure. 3.4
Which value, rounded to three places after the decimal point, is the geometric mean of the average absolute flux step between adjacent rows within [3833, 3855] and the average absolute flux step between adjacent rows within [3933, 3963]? 0.632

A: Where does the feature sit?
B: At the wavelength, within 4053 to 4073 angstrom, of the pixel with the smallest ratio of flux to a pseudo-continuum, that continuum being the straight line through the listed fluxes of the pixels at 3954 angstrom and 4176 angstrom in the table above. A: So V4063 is 4062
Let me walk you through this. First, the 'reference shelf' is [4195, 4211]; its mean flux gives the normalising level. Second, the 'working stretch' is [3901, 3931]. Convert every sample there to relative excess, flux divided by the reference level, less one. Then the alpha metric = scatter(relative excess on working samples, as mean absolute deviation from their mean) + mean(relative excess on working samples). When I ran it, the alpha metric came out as -0.17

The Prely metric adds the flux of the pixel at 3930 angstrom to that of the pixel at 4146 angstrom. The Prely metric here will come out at 16.8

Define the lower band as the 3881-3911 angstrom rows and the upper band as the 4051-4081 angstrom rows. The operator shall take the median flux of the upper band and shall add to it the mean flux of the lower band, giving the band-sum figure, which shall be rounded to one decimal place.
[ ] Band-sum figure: 18.1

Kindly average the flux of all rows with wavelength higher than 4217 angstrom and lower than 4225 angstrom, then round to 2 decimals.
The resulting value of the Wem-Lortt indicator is 11.03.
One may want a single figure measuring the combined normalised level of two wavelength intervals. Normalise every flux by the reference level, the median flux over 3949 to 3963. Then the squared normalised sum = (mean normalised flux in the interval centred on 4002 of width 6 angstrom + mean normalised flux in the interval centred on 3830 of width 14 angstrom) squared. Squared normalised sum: 3.5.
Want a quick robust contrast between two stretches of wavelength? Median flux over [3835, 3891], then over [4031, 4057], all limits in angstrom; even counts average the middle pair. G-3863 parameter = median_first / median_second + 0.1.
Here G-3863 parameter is 0.78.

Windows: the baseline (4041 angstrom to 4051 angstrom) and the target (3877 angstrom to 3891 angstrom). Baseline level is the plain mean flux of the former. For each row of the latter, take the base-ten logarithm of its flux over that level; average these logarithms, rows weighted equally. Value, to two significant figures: -0.22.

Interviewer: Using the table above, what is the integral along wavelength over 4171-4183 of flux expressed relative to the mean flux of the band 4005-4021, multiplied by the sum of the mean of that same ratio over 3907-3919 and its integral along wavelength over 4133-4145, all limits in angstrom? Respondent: 142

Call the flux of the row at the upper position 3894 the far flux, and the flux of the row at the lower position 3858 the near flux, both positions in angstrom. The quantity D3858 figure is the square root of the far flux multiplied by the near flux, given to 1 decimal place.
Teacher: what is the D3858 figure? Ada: 7.6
